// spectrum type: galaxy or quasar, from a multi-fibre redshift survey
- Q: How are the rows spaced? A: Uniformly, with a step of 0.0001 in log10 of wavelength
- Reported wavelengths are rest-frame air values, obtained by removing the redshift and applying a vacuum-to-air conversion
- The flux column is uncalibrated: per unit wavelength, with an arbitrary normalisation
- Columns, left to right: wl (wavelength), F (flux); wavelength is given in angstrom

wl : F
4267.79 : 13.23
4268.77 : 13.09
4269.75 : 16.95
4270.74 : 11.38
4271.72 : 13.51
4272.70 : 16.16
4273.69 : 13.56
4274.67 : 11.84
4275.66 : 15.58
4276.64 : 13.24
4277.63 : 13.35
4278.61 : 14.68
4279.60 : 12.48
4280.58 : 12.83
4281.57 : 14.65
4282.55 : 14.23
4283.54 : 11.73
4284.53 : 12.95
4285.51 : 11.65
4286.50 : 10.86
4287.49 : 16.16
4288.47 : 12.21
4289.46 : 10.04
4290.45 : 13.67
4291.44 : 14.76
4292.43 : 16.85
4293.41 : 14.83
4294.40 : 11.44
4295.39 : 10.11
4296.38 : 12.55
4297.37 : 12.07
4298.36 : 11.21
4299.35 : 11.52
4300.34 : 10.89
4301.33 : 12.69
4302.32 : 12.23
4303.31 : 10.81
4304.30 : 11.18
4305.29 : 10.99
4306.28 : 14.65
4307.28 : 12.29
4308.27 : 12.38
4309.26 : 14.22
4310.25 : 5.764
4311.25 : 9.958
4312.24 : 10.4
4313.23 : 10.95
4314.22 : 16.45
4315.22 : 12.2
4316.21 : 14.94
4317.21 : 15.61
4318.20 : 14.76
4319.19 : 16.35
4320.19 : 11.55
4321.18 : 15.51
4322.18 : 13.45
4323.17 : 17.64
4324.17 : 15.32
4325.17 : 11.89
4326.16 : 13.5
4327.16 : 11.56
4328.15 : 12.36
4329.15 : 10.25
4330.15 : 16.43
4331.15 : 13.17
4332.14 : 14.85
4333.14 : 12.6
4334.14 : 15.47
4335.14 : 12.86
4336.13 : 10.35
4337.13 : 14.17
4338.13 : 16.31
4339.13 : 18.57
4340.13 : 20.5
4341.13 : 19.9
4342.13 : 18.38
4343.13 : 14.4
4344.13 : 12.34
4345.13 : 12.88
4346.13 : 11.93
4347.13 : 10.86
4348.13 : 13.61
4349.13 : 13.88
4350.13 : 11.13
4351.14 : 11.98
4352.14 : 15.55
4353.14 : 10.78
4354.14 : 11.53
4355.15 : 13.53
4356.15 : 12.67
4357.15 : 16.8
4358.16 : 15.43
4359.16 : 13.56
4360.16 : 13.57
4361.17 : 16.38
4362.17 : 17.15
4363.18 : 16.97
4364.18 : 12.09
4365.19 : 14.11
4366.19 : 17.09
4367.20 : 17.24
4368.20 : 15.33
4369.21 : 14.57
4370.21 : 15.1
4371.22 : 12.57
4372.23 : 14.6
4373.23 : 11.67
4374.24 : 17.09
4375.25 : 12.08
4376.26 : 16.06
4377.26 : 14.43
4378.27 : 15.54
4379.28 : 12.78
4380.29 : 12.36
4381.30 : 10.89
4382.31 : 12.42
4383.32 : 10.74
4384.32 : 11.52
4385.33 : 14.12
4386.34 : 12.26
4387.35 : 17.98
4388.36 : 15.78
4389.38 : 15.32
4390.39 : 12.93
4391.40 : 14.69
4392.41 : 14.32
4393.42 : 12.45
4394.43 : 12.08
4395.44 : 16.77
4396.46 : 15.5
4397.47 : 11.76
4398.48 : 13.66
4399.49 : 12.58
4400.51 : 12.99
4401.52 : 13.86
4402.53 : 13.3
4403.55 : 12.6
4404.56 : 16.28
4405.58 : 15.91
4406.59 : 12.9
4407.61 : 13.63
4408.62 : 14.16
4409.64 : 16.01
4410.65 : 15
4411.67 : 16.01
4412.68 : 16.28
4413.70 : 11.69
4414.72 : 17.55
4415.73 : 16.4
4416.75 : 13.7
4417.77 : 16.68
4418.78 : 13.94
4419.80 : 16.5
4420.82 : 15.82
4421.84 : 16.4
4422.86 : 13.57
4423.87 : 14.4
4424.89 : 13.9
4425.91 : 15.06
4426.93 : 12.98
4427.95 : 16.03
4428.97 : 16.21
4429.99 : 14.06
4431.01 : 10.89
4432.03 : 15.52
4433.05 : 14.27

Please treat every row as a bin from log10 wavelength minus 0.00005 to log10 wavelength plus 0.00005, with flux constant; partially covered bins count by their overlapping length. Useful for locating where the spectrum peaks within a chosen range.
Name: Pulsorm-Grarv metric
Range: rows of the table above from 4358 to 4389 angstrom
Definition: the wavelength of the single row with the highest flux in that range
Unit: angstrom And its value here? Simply 4387.35 angstrom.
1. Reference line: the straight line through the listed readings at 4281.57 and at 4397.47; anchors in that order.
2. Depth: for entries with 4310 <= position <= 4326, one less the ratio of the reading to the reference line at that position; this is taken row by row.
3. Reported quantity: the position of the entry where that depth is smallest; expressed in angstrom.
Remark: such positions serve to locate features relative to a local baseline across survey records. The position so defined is 4323.17 angstrom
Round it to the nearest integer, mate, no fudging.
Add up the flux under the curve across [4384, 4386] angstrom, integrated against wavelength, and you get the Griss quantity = 26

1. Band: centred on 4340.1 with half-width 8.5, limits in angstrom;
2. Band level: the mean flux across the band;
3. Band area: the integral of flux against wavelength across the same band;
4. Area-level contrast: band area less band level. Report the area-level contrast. 235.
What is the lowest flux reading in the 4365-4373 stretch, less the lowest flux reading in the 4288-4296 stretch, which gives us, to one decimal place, 2.5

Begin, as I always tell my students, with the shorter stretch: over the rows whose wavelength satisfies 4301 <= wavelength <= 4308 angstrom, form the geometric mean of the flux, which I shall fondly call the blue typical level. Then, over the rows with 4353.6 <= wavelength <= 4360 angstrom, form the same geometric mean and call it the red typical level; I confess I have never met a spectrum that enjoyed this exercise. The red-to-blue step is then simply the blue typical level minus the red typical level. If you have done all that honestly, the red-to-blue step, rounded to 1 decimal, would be -1.8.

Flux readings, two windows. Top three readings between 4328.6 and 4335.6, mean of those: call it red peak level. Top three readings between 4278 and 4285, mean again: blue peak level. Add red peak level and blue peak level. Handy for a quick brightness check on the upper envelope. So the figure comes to 30.1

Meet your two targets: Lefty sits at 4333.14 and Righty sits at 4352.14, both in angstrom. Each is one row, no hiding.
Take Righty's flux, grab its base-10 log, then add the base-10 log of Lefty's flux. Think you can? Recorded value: 2.29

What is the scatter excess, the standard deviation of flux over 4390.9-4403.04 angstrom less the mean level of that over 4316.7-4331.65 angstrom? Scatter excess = -12.5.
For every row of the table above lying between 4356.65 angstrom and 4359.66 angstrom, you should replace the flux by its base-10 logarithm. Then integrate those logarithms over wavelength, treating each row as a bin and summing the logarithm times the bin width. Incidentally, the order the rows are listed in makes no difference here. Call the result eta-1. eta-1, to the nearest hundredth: 3.56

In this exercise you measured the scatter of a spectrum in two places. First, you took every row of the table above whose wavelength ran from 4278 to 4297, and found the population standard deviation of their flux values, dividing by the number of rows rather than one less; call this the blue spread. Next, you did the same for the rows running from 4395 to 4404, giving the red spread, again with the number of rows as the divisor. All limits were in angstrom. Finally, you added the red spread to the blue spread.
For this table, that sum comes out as 3.36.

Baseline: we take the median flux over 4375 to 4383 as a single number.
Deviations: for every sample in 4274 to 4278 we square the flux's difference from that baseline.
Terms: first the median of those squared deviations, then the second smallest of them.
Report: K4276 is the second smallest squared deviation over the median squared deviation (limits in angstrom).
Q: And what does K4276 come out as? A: 1.0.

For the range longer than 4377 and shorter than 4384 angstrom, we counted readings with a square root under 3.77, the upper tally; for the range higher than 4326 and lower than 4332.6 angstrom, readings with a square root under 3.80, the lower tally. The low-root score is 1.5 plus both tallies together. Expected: 11.5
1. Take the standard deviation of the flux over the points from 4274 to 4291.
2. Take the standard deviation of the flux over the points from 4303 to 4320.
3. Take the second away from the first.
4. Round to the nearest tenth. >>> -1.1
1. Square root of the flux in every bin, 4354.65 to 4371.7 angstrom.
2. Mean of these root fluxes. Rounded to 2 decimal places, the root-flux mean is 3.86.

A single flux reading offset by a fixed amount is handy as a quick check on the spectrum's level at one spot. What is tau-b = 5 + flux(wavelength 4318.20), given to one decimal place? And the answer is 19.8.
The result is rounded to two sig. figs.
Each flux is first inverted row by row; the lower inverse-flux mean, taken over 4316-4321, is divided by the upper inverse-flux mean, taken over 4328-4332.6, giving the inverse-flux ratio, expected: 0.91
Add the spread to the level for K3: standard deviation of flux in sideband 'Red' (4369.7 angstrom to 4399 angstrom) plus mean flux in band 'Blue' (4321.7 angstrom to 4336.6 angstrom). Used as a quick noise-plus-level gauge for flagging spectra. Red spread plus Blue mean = 15.4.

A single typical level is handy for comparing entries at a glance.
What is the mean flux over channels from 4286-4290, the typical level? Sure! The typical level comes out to 12.3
